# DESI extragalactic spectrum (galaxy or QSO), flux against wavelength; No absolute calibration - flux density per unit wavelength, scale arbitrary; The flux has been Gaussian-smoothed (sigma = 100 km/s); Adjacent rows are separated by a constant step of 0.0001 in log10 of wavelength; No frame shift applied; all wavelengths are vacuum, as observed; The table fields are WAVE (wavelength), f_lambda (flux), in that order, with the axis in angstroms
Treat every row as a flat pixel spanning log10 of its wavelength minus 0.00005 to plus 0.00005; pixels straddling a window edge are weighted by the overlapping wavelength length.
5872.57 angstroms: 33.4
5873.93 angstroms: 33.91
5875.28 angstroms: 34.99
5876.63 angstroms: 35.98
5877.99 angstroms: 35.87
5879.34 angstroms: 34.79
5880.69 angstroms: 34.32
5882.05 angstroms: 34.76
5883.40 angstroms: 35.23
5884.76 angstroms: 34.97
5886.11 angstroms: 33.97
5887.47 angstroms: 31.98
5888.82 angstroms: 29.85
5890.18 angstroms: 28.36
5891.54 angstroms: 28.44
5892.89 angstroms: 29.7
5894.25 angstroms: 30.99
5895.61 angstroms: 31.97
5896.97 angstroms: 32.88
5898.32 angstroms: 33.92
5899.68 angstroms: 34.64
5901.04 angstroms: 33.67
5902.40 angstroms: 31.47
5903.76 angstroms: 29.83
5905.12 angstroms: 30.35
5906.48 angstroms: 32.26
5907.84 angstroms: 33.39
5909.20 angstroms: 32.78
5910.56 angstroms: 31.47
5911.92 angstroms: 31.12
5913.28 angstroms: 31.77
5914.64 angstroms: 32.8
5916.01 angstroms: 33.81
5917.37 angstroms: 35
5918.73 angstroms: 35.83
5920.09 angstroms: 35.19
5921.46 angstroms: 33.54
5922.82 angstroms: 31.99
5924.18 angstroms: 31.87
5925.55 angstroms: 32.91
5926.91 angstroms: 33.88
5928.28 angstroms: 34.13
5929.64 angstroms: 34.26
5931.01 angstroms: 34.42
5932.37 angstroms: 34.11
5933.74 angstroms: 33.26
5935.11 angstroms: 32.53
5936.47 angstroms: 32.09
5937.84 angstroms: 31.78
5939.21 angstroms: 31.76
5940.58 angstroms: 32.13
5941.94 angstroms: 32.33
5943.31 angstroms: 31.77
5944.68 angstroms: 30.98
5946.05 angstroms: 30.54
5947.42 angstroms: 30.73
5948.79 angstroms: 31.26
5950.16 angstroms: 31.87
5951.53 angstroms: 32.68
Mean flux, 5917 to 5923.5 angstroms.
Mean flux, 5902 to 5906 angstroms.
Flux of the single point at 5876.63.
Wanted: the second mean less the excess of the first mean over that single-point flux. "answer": 32.2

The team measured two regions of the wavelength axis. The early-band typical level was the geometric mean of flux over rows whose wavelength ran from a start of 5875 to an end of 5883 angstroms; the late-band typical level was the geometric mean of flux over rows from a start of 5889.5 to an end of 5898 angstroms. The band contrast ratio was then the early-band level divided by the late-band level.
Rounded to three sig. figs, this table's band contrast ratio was 1.16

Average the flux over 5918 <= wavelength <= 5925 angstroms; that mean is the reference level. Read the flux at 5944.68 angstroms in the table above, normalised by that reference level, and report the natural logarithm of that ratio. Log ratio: -0.084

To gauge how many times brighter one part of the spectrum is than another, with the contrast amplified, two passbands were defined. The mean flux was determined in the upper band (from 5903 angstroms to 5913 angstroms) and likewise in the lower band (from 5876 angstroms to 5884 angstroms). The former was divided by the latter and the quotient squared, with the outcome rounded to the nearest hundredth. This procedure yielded 0.81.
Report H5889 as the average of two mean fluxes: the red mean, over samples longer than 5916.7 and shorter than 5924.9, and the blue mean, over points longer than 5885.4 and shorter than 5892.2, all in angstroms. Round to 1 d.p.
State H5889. 32.2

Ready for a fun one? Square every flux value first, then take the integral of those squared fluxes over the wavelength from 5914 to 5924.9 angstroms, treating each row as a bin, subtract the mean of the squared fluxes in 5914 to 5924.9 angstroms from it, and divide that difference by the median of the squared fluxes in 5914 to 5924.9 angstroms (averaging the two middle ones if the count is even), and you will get 10.0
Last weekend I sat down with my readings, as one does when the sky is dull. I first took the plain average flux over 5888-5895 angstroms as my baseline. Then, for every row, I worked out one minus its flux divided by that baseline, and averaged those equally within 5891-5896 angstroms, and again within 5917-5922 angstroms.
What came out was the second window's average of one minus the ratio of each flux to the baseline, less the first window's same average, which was -0.16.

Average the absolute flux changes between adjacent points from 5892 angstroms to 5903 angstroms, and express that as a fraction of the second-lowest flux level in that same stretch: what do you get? 0.037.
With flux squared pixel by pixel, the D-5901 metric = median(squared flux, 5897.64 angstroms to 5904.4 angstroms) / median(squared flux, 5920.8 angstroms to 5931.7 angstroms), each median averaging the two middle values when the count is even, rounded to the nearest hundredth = 1.00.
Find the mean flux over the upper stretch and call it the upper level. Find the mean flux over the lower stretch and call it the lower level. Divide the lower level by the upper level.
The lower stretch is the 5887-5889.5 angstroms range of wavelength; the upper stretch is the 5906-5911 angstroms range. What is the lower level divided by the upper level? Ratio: 0.95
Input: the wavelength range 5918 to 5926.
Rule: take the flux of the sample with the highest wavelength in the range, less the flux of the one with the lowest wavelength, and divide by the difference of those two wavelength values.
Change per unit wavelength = -0.4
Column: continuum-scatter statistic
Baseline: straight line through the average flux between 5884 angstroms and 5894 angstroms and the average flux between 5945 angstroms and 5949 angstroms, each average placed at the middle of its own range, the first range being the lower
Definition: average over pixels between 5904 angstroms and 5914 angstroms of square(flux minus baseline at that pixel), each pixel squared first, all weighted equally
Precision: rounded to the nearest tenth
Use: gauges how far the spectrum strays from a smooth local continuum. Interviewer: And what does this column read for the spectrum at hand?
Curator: 1.7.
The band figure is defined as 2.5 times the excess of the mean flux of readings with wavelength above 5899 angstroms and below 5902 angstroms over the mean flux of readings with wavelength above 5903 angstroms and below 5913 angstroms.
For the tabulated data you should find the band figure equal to 6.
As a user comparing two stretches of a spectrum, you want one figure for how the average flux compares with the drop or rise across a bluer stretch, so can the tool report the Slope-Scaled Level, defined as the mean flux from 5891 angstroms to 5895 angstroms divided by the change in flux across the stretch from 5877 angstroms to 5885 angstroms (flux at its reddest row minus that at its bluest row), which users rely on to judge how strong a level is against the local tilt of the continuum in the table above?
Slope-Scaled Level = -33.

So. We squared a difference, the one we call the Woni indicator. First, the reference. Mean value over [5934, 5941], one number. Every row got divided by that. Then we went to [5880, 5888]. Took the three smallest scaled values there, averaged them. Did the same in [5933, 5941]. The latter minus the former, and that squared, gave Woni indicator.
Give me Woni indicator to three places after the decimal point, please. 0.002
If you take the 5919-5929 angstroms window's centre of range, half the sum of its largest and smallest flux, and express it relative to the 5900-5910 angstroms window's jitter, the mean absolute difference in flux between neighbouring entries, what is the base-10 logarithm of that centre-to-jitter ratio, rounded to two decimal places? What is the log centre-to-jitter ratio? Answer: 1.40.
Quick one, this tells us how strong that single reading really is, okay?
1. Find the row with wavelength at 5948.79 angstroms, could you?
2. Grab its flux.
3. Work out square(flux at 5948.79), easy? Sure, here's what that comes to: 977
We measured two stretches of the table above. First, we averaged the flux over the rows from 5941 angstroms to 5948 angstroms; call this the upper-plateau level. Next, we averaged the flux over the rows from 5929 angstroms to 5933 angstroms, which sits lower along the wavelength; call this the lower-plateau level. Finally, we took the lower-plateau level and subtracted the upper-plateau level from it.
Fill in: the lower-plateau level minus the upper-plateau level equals 3.0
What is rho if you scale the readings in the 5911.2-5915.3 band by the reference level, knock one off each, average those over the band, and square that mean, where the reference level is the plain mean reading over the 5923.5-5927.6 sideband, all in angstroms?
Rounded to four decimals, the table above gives 0.0009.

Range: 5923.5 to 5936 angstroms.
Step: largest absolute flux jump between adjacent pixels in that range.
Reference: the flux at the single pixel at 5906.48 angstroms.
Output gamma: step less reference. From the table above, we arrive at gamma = -31.2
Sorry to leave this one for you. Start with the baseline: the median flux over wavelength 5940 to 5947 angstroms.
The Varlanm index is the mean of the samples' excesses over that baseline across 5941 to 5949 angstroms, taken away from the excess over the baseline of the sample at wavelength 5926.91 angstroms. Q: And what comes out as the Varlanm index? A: 2.6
